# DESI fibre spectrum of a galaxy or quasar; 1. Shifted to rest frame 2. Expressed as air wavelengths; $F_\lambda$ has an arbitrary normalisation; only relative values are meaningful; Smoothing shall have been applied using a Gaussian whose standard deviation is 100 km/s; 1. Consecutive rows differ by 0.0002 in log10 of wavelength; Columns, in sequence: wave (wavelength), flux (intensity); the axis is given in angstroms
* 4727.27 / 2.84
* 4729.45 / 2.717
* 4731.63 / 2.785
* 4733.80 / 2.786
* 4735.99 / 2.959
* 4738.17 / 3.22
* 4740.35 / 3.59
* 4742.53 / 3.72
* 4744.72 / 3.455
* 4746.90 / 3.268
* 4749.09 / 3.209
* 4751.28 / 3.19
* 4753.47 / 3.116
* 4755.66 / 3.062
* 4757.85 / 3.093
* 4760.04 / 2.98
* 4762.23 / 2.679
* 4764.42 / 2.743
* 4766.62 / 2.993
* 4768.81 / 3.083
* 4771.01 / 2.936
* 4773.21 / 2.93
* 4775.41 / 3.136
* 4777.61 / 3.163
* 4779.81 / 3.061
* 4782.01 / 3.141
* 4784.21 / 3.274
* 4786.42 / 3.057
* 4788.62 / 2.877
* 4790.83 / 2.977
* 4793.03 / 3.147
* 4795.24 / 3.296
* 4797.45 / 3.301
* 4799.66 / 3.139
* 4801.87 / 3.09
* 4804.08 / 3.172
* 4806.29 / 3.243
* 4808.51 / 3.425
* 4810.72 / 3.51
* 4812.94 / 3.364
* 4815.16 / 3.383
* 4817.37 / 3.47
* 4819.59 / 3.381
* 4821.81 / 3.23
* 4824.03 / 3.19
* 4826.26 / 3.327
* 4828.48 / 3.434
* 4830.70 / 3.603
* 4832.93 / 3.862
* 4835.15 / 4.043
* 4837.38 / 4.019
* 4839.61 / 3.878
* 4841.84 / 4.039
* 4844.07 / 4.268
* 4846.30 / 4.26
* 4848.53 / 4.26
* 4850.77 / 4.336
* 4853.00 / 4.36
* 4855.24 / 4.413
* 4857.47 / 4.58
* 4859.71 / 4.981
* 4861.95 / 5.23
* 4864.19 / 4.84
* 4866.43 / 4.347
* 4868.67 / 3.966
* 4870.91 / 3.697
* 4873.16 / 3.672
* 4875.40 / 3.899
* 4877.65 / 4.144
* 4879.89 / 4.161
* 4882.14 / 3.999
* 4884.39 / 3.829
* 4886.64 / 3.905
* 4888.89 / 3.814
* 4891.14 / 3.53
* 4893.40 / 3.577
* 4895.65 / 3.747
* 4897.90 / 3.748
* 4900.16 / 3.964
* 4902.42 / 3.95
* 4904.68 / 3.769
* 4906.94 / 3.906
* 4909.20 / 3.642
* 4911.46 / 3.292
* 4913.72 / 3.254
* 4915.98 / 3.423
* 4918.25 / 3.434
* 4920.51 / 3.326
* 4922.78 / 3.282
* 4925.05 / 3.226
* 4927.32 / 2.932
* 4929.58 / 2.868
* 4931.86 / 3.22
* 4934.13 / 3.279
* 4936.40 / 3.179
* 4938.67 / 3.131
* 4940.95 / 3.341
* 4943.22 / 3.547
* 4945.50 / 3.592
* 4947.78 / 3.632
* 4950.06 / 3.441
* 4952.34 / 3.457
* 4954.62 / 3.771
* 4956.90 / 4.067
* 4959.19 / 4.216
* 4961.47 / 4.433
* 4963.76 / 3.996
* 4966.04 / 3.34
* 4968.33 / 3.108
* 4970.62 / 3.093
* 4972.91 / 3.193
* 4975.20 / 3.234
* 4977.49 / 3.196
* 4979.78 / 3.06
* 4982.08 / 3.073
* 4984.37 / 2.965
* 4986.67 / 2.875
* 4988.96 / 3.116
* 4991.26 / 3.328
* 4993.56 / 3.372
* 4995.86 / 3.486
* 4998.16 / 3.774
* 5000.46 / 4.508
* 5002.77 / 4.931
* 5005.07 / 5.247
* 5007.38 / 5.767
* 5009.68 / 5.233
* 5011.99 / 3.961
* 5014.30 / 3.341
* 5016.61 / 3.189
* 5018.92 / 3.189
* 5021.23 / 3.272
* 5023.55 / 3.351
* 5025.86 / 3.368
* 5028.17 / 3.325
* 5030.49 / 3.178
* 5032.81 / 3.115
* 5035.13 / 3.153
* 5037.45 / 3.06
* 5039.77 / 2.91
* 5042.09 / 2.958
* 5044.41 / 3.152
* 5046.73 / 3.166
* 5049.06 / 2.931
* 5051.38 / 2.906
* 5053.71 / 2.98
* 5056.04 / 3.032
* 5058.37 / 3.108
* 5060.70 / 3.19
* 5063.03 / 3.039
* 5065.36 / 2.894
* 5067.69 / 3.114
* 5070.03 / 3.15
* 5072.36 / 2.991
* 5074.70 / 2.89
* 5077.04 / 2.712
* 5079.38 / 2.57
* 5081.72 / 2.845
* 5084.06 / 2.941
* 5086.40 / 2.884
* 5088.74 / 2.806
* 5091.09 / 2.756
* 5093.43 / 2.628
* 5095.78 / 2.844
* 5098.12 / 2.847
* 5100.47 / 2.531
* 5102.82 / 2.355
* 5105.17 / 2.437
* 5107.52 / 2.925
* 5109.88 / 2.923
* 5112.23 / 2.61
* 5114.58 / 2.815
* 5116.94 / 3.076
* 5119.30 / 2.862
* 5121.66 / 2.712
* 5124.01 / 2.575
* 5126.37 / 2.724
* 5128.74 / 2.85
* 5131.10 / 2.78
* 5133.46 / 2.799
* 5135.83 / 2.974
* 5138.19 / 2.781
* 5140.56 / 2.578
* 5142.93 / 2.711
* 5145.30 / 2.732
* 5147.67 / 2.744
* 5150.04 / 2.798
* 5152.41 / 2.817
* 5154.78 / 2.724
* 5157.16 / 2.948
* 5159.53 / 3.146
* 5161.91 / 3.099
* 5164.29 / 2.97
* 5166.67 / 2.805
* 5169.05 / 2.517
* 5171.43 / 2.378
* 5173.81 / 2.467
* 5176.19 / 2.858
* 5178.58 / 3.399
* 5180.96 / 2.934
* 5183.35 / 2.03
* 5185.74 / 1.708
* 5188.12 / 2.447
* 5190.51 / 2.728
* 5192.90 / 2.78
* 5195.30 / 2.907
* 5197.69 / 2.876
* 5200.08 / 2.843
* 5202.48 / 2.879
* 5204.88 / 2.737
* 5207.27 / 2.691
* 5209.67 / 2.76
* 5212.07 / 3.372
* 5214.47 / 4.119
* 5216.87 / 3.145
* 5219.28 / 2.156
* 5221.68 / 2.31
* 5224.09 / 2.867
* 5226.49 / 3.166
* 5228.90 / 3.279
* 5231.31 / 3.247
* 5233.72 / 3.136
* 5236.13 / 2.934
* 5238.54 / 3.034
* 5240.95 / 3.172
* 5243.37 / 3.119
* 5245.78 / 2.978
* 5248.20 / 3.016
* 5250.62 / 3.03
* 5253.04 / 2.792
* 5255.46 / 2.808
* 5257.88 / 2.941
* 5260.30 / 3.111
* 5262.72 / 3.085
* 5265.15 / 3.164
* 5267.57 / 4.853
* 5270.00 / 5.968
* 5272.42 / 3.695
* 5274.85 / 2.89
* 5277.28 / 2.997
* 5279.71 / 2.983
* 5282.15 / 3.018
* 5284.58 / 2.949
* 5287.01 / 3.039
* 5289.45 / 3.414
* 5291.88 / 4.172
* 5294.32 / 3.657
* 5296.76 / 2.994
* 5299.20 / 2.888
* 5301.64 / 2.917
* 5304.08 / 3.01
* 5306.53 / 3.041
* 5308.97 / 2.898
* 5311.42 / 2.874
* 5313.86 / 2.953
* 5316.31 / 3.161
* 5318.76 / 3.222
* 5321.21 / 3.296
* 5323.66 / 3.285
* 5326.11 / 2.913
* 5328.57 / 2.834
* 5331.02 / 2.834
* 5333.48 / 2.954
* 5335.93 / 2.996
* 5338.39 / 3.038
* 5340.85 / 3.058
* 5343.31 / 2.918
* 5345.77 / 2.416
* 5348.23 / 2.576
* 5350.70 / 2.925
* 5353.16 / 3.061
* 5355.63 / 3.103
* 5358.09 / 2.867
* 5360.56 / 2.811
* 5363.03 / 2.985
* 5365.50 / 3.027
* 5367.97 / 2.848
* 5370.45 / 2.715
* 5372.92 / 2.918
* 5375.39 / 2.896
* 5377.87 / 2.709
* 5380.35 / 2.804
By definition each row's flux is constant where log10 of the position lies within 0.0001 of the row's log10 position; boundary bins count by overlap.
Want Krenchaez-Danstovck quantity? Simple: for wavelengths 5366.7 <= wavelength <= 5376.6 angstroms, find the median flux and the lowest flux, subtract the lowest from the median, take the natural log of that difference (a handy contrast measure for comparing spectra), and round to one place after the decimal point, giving -1.9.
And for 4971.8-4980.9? -2.0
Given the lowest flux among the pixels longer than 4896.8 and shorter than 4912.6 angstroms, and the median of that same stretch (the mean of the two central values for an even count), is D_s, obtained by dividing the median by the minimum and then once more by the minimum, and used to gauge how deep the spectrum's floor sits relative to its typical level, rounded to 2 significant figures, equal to 0.35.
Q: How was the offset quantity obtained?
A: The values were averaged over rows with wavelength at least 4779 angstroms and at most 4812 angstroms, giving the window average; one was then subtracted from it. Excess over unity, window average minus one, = 2.18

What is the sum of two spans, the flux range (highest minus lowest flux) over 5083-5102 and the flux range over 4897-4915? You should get 1.12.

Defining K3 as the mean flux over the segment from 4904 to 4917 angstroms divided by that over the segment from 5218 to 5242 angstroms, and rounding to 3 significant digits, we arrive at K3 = 1.21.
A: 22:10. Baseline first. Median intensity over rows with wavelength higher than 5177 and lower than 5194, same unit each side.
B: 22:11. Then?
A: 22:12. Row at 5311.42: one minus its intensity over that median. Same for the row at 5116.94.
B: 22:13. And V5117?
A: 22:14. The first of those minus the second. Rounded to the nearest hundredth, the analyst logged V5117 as 0.07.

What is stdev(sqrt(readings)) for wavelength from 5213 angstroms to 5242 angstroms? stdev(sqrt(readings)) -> 0.14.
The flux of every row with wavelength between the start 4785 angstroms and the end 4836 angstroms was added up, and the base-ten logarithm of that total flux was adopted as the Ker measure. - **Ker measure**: 1.88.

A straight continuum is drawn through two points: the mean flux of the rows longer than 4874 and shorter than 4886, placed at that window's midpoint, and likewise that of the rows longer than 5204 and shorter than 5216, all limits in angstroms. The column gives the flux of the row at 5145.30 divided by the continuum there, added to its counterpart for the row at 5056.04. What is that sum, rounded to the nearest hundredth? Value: 1.68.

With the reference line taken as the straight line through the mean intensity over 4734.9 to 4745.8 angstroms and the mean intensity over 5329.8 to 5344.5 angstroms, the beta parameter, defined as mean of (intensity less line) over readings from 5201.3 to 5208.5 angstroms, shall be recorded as -0.29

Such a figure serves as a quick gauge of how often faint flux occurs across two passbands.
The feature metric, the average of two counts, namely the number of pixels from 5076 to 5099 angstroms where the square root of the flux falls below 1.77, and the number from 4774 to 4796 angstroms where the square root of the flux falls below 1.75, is 7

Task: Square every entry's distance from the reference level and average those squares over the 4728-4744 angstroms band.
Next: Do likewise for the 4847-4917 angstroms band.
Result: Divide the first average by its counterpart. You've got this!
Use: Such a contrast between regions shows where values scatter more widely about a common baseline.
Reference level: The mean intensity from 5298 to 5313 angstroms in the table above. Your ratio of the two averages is 0.1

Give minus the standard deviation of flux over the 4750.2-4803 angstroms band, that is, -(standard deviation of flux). -0.15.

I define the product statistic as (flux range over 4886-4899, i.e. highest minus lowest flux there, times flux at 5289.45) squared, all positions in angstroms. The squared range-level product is 1.6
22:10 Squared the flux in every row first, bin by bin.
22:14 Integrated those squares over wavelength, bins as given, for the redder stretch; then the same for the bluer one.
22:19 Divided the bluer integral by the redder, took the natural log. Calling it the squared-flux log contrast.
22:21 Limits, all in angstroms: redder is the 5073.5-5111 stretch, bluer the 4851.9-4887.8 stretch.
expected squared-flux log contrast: 0.8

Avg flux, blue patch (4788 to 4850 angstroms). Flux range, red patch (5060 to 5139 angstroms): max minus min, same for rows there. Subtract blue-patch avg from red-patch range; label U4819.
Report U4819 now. -2.7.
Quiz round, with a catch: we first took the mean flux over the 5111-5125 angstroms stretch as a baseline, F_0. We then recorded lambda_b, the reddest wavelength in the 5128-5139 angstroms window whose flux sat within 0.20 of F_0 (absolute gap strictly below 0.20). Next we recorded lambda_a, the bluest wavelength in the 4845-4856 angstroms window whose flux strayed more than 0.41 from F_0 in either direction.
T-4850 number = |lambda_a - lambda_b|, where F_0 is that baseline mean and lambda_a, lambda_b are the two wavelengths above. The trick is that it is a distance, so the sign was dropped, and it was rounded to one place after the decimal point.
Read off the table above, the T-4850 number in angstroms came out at 291.9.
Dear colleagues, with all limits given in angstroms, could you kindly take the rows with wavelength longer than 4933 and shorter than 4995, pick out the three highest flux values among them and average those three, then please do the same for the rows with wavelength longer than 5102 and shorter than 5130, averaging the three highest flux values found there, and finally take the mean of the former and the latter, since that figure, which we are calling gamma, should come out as 3.6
